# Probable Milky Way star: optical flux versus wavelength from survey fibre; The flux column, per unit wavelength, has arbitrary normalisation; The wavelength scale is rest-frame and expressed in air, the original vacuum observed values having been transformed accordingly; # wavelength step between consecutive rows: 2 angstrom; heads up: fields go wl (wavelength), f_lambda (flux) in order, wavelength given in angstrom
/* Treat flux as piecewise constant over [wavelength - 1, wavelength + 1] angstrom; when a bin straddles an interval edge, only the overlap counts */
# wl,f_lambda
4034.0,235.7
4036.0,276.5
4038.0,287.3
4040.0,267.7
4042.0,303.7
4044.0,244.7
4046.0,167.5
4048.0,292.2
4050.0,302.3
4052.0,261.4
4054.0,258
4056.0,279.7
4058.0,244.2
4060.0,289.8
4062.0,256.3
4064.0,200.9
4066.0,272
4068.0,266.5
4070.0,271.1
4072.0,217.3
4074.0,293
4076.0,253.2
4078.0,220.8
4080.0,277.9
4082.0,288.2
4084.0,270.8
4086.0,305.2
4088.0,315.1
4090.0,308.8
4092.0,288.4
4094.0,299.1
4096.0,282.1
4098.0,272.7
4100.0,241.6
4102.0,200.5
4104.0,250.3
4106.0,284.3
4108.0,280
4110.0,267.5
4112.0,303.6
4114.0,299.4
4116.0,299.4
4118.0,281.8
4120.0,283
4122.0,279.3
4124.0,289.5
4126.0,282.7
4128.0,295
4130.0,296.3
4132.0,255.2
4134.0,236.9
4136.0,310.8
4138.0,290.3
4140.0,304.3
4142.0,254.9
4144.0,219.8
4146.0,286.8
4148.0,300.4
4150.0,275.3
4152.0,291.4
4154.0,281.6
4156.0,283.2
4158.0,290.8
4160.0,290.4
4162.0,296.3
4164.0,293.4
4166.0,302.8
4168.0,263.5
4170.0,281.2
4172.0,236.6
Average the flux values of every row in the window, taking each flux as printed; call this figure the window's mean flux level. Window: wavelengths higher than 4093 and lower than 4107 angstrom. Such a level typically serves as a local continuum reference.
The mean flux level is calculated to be 262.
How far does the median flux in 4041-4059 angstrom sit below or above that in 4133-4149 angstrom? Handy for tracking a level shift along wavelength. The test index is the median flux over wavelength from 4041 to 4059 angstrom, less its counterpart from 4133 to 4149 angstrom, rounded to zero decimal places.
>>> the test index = -27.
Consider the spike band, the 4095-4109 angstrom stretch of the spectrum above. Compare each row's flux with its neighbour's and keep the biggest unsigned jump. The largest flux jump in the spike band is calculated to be 50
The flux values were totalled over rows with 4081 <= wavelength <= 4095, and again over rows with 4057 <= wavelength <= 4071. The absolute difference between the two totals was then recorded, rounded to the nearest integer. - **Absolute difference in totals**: 275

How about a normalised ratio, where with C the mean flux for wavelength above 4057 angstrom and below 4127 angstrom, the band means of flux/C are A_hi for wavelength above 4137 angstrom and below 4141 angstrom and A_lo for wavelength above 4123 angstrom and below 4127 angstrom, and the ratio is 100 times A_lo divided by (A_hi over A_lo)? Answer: 101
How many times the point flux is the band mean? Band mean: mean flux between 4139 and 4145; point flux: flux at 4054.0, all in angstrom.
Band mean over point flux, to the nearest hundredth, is 1.01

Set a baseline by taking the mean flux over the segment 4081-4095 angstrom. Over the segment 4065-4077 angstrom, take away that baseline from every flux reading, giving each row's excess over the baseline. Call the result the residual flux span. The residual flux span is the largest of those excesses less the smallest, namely 76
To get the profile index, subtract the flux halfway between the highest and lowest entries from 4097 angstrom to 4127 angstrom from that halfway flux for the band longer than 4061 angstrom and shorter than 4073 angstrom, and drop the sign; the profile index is 16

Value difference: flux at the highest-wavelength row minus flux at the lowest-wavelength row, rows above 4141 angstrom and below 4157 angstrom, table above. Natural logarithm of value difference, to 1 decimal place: 3.3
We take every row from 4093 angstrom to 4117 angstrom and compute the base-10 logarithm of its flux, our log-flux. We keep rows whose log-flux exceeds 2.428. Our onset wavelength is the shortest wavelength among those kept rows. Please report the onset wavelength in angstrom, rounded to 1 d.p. 4094.0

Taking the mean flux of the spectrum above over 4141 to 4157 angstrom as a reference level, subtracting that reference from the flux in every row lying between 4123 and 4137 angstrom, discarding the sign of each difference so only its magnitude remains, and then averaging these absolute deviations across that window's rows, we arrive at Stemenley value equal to 22.8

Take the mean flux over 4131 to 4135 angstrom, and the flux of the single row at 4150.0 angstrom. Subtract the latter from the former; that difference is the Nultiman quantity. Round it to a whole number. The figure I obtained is -29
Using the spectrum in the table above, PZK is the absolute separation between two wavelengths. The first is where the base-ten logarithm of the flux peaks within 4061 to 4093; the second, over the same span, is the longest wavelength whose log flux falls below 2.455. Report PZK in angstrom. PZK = 4 angstrom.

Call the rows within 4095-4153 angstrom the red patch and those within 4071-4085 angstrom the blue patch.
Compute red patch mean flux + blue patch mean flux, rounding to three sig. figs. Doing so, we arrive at 537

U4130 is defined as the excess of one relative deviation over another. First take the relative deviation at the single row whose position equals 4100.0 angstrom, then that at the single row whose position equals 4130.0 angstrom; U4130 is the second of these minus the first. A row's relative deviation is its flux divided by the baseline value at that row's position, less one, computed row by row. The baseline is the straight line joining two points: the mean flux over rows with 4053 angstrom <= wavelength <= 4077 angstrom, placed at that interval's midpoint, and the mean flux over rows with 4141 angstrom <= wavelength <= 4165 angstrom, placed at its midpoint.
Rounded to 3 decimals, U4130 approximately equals 0.175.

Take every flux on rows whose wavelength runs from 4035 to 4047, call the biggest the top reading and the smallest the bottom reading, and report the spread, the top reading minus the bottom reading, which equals 136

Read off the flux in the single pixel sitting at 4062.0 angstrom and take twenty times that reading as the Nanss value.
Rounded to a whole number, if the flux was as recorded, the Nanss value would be 5126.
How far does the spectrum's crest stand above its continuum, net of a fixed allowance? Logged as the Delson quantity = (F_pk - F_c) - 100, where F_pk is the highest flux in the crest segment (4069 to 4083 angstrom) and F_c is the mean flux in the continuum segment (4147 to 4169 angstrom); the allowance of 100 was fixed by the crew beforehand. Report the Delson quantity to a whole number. -95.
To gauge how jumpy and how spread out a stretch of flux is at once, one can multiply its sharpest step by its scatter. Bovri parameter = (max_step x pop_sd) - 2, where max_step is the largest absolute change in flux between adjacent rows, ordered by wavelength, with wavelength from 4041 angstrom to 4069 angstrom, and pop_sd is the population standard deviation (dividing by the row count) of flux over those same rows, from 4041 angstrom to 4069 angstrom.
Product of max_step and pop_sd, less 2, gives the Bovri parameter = 4562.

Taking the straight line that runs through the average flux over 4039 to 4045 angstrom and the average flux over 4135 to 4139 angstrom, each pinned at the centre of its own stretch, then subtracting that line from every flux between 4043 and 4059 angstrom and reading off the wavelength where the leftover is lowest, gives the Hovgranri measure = 4046.0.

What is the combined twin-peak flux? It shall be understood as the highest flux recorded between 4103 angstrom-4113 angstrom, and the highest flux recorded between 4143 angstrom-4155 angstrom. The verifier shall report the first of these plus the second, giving 604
